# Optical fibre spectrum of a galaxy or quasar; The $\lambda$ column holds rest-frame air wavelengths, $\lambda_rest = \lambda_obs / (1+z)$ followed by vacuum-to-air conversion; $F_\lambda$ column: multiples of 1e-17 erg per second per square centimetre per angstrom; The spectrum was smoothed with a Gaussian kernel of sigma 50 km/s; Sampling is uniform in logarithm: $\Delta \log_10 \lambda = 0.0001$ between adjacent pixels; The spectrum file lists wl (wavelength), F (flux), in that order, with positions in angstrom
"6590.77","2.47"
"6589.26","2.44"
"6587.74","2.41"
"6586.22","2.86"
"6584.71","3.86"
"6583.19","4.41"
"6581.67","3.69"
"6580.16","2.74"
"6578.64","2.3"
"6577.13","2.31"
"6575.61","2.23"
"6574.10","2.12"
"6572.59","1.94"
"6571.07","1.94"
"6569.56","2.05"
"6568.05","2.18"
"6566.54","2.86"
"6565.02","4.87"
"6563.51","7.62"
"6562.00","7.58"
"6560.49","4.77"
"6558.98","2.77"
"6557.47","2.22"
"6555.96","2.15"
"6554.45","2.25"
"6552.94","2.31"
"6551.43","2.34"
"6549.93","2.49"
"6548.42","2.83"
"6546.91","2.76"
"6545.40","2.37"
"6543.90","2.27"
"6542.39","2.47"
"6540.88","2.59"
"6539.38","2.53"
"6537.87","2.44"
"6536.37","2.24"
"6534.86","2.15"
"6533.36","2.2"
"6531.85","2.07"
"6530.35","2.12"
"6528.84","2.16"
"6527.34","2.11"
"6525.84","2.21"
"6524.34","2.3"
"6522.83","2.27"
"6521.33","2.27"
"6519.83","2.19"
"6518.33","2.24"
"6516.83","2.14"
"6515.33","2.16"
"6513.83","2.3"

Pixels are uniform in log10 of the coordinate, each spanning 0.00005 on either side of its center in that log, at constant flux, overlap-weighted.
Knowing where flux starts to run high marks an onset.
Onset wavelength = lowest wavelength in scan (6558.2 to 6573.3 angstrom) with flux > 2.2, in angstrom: 6558.98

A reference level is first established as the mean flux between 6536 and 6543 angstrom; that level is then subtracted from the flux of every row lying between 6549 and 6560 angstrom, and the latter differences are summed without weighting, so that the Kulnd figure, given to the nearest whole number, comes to -1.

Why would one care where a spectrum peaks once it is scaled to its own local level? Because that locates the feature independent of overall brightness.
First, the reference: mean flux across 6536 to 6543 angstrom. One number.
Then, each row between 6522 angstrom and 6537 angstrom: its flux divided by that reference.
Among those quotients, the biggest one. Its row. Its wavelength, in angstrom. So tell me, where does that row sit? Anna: 6524.34 angstrom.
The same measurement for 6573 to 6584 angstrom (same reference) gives 6583.19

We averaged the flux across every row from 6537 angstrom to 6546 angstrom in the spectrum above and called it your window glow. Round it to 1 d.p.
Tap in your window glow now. 2.4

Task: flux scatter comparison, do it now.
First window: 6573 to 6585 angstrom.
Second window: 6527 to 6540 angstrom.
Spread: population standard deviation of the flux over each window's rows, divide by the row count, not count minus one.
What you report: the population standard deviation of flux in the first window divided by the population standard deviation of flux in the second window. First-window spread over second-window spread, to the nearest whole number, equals 6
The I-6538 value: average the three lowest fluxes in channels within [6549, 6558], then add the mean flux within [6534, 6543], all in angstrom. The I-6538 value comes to 4.6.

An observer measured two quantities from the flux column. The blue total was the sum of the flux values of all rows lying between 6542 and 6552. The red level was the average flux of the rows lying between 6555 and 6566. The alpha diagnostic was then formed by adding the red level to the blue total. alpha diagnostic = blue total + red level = 22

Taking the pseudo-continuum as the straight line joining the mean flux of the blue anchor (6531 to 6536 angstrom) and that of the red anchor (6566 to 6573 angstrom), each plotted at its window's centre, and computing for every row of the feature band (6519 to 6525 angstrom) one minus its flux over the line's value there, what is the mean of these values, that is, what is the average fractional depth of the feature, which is -0.06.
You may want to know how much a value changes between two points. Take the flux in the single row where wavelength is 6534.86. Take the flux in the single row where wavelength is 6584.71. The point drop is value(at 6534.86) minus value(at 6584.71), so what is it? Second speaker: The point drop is -1.7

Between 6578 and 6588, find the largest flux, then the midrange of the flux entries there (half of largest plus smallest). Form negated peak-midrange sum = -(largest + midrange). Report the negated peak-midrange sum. -7.8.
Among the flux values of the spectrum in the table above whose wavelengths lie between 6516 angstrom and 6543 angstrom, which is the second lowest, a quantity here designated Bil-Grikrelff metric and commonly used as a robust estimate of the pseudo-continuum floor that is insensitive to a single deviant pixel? 2.11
